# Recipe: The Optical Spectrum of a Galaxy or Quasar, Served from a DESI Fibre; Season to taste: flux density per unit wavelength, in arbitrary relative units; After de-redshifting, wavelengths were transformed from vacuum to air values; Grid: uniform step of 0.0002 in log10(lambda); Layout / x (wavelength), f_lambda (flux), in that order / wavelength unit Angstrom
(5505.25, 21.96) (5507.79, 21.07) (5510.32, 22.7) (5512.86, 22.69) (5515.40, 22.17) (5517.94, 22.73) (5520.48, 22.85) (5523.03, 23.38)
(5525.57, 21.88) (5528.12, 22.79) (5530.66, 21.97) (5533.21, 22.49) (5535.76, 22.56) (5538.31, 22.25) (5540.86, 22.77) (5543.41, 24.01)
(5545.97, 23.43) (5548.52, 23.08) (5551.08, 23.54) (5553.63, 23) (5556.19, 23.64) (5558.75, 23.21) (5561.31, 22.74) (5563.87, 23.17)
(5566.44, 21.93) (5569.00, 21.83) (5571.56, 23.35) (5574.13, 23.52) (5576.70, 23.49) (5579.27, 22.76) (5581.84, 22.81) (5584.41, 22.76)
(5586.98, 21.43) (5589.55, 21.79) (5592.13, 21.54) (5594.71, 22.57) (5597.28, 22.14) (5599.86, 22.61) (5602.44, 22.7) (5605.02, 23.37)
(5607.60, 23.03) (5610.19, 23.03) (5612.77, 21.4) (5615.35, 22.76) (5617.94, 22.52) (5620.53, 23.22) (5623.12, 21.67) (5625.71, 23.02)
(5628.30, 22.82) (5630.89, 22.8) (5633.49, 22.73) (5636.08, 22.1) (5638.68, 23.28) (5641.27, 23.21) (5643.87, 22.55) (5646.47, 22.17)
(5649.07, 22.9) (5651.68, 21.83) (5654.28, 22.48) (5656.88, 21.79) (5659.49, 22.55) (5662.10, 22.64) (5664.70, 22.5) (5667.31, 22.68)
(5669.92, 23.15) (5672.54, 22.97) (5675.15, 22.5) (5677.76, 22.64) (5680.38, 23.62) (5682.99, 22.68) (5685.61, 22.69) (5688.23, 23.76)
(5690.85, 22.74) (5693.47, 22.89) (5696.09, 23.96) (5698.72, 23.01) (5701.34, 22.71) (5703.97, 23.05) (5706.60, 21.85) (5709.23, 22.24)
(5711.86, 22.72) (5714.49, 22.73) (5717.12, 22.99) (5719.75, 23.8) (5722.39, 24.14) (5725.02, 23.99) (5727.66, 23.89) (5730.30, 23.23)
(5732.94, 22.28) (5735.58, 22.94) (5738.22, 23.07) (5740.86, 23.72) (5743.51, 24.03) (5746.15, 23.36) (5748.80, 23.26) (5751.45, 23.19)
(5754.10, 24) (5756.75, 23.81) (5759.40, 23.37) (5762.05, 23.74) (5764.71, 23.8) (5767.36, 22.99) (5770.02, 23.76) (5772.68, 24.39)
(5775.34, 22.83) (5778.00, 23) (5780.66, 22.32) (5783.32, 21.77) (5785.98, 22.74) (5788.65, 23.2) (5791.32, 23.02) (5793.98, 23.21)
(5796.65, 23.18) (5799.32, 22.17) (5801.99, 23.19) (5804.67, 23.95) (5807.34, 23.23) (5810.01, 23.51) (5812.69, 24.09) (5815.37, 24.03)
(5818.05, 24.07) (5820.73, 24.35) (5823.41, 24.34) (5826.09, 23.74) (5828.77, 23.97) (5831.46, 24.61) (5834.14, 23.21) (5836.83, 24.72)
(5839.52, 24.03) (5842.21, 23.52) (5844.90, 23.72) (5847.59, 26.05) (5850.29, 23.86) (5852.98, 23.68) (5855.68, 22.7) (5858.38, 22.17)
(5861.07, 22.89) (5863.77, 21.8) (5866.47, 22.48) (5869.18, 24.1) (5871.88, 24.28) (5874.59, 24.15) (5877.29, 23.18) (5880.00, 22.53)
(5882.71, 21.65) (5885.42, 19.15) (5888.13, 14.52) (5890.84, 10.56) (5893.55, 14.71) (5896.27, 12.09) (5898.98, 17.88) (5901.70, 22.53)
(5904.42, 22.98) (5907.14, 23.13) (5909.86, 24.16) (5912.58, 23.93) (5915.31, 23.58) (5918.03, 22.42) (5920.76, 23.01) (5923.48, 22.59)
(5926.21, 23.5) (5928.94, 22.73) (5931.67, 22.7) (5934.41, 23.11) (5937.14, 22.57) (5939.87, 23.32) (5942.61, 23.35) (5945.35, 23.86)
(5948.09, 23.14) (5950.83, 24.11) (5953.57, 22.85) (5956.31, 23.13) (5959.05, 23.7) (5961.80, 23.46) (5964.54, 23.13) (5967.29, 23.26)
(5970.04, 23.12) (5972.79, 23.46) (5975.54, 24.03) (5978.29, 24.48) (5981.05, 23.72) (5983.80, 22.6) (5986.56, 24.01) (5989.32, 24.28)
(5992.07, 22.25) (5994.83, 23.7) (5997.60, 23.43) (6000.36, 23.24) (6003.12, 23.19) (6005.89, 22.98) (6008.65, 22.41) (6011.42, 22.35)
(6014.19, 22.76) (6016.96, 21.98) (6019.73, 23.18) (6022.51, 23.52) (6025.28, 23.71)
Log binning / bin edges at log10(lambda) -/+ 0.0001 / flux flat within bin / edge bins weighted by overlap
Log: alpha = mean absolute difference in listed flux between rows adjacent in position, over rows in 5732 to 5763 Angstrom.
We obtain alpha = 0.40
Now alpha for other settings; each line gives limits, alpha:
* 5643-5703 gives 0.57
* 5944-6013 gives 0.60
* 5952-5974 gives 0.29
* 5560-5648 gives 0.59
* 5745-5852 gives 0.62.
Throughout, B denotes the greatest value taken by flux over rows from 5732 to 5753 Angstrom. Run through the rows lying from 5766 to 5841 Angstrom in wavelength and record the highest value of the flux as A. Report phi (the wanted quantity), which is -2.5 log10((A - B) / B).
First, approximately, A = 24.72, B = 24.03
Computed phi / 3.9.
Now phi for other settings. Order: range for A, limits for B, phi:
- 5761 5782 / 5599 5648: 3.4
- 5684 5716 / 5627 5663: 3.8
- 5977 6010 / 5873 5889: 4.7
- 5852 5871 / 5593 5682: 4.2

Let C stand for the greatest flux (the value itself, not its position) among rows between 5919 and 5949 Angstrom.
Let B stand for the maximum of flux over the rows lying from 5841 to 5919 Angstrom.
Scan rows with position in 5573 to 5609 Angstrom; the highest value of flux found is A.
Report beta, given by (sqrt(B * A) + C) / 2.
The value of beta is 24.3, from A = 23.52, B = 26.05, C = 23.86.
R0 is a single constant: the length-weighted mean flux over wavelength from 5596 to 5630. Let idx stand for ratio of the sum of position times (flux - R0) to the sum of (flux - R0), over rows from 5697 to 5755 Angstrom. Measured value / 5735.4 Angstrom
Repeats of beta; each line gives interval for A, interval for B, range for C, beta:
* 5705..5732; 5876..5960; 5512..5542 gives 23.8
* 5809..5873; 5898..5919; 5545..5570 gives 24.4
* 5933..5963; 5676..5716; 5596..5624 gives 23.7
